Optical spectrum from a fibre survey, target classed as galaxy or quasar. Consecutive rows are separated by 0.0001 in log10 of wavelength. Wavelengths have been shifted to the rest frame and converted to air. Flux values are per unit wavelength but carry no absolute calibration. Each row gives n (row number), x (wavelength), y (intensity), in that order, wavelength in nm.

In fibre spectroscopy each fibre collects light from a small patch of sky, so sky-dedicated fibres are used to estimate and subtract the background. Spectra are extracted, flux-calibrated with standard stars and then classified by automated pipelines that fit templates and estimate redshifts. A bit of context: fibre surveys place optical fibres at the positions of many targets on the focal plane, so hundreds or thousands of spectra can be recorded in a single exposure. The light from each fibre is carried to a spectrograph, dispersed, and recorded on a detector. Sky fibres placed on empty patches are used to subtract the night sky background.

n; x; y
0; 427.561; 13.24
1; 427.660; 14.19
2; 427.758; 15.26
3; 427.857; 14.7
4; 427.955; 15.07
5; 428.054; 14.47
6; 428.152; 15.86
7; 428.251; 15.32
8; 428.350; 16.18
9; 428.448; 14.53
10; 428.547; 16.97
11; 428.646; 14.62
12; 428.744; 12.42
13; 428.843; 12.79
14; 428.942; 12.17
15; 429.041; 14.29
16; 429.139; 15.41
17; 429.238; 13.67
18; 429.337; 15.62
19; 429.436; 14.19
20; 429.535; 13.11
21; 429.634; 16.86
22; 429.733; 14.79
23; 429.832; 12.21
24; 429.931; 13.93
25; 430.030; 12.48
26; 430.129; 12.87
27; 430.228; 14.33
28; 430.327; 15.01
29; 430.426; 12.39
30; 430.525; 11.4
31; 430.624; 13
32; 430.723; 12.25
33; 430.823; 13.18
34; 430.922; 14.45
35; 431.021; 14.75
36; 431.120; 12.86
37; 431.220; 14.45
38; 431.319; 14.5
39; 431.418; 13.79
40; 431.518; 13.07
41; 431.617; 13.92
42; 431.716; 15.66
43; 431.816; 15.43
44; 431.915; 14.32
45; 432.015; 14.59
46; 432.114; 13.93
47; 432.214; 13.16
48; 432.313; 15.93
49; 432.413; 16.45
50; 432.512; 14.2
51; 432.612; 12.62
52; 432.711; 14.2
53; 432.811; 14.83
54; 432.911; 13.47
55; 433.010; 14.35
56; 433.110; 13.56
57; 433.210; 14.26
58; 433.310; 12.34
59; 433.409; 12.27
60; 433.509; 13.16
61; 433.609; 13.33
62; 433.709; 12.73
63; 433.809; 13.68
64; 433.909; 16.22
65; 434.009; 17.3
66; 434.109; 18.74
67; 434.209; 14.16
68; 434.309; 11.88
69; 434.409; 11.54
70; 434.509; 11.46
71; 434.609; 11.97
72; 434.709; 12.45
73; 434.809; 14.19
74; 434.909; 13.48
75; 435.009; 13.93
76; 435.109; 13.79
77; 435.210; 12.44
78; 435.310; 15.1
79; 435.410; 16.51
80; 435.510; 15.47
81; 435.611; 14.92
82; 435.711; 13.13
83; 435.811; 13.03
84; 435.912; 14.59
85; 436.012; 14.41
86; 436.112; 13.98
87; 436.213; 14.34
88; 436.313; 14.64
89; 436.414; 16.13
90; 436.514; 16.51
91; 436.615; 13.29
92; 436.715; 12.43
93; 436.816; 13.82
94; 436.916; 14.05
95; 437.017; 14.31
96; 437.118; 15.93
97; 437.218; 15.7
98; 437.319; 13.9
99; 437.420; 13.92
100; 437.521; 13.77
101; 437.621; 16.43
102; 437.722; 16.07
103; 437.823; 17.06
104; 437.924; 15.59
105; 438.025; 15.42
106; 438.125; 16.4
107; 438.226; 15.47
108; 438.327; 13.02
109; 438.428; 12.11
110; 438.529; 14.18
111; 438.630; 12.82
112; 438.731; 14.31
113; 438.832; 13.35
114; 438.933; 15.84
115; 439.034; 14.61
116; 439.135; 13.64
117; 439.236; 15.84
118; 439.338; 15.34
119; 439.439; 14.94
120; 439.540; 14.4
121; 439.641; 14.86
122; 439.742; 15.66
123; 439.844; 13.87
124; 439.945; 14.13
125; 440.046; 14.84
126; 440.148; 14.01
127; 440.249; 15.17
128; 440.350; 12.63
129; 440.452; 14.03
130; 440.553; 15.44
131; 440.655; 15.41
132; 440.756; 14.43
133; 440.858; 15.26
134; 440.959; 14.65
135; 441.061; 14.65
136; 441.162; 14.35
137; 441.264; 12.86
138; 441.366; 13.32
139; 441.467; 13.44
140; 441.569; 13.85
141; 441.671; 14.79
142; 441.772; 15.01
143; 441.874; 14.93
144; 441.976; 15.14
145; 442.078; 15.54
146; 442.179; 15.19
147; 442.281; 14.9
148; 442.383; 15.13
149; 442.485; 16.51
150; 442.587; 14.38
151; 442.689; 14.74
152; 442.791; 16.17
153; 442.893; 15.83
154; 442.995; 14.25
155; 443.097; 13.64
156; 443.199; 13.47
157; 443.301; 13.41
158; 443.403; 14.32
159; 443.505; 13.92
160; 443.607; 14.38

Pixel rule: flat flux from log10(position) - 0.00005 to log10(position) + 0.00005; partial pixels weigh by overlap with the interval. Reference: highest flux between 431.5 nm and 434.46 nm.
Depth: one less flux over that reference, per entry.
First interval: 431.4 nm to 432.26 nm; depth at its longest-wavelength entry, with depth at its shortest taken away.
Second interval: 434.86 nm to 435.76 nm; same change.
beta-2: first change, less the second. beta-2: 0.01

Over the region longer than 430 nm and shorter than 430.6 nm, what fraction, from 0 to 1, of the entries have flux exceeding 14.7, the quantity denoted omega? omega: 0.17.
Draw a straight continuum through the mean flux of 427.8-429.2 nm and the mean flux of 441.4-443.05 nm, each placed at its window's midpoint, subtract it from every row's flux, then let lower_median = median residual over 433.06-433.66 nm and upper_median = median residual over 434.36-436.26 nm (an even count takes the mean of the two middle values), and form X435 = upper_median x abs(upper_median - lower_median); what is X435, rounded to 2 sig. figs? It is -0.56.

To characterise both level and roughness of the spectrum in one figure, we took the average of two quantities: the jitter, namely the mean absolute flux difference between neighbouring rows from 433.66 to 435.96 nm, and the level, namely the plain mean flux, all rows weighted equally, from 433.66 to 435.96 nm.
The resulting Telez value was 7.65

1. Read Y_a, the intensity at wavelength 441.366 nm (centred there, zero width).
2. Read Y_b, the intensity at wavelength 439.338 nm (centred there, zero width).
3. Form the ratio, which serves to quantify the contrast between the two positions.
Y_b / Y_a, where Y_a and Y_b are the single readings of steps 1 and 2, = 1.15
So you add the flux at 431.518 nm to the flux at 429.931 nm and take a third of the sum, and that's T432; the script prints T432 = 9.0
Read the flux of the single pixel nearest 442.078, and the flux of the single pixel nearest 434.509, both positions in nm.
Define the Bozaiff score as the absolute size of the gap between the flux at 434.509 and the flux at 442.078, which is 4.1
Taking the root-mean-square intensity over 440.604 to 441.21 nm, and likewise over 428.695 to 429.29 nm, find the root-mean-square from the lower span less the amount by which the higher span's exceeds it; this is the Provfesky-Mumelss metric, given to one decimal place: 12.2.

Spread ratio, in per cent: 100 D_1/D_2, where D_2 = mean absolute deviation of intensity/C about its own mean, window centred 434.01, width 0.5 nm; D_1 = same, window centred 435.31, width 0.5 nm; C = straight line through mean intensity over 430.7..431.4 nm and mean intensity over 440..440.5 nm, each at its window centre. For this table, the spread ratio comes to 73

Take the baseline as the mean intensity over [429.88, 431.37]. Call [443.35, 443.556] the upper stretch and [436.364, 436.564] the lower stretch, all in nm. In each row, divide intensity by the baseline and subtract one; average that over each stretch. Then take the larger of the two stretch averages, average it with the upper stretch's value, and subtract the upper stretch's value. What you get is 0.082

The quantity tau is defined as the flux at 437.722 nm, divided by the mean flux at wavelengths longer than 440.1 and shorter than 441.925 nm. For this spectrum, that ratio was 1.12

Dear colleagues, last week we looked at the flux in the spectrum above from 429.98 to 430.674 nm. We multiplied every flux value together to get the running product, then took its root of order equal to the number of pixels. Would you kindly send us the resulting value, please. 13.0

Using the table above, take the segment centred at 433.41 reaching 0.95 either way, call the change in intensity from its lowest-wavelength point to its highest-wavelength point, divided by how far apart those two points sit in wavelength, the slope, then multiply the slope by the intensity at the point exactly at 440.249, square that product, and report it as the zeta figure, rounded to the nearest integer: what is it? 384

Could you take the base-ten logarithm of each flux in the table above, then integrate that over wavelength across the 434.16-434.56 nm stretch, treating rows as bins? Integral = 0.435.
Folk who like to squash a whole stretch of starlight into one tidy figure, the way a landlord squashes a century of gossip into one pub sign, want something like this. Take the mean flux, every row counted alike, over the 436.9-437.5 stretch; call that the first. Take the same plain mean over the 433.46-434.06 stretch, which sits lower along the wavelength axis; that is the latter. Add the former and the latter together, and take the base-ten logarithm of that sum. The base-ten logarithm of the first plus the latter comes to 1.46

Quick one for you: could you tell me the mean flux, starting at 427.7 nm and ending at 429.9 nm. 14.6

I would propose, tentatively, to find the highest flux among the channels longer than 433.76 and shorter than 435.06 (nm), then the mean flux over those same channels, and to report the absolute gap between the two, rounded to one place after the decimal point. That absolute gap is 4.8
